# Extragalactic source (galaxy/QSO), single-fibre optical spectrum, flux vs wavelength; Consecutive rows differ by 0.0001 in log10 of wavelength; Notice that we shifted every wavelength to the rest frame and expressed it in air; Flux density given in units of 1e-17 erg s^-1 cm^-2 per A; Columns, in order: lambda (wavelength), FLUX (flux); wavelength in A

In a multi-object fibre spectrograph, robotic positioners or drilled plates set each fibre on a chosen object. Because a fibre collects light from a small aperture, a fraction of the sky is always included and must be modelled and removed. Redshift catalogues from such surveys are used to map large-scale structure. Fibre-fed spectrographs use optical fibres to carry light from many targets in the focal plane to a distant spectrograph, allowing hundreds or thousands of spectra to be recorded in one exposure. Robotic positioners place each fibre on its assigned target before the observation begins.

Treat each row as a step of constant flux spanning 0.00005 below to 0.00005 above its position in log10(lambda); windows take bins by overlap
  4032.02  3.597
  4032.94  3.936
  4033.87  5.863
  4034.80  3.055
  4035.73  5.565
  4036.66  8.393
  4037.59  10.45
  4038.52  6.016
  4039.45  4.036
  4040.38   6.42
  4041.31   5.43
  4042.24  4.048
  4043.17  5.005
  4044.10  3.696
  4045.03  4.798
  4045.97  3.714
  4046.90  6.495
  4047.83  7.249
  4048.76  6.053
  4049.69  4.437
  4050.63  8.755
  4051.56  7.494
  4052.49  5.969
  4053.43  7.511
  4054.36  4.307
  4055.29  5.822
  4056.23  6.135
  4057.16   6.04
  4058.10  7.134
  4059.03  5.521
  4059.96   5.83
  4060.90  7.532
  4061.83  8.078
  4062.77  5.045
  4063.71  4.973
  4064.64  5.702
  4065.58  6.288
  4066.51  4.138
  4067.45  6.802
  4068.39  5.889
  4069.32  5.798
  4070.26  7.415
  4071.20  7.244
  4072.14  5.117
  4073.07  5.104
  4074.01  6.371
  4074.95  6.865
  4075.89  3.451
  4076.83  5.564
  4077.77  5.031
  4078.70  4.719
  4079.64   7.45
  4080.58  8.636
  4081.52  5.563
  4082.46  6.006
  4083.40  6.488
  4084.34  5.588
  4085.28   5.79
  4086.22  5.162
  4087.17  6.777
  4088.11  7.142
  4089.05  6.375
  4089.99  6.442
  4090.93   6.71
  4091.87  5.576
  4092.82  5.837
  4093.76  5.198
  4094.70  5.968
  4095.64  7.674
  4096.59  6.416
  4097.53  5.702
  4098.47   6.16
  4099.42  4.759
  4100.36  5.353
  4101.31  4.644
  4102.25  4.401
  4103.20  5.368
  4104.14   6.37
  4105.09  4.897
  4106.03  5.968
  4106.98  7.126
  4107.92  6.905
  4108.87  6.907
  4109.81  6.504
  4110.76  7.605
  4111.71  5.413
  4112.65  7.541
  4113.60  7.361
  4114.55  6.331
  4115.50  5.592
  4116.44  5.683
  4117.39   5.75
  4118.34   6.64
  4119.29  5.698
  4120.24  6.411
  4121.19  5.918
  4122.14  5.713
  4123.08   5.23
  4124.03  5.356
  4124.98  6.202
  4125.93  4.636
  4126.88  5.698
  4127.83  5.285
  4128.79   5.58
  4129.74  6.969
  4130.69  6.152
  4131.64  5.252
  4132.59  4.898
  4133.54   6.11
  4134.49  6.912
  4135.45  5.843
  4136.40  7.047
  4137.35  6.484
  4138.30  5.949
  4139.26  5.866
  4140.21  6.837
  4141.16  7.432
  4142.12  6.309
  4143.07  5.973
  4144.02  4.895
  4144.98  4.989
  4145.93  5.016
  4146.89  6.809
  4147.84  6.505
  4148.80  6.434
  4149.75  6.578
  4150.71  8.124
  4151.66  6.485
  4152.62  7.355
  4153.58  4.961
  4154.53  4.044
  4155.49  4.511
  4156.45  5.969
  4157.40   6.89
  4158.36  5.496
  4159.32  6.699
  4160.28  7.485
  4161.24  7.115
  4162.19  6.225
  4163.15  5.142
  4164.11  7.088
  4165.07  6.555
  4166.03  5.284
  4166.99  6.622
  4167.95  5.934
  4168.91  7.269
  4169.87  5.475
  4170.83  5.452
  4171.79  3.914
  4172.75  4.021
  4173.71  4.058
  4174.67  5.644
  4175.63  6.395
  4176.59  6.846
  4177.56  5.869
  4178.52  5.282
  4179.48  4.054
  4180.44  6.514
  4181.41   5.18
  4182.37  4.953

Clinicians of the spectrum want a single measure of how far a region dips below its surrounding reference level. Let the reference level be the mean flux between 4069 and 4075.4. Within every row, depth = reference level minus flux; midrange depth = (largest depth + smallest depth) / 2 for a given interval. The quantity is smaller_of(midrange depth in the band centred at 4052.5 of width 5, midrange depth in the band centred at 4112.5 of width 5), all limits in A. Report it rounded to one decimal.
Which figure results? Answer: -0.3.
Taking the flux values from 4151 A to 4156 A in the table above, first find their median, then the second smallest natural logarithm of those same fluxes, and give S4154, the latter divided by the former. 0.304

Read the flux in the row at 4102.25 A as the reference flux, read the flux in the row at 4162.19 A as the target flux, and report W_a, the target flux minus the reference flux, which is 1.8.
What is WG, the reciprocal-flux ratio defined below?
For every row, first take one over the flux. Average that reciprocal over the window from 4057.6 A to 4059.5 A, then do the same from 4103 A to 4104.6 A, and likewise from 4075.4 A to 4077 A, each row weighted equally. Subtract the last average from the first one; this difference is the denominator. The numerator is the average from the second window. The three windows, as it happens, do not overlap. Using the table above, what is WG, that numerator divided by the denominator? -2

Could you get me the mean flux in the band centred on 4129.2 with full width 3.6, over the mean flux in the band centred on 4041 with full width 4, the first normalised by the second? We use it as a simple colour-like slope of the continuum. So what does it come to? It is 1.20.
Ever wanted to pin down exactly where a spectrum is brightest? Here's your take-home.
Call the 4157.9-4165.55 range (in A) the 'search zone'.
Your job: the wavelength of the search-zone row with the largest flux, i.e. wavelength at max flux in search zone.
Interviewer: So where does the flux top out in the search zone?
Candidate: 4160.28 A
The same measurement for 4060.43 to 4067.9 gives 4061.83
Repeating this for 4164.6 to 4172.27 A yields 4168.91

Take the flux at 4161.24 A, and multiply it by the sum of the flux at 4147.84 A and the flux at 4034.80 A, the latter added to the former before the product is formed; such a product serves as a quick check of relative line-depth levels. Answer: 68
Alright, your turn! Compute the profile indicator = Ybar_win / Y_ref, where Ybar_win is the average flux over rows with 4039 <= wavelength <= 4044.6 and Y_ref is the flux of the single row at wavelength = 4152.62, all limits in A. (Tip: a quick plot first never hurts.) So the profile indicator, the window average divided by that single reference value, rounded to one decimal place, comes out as 0.6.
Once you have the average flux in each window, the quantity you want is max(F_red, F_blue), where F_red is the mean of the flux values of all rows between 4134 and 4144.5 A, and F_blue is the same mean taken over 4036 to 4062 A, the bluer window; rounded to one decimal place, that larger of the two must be 6.3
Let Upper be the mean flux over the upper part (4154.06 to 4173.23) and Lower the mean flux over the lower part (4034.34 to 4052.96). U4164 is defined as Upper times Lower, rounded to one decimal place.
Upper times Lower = 34.3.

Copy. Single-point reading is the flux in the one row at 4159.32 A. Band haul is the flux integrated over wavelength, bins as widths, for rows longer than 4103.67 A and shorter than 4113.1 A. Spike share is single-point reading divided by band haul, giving 0.109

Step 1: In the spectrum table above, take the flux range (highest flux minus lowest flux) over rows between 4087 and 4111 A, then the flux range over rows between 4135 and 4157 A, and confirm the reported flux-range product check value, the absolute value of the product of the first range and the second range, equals 13.4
